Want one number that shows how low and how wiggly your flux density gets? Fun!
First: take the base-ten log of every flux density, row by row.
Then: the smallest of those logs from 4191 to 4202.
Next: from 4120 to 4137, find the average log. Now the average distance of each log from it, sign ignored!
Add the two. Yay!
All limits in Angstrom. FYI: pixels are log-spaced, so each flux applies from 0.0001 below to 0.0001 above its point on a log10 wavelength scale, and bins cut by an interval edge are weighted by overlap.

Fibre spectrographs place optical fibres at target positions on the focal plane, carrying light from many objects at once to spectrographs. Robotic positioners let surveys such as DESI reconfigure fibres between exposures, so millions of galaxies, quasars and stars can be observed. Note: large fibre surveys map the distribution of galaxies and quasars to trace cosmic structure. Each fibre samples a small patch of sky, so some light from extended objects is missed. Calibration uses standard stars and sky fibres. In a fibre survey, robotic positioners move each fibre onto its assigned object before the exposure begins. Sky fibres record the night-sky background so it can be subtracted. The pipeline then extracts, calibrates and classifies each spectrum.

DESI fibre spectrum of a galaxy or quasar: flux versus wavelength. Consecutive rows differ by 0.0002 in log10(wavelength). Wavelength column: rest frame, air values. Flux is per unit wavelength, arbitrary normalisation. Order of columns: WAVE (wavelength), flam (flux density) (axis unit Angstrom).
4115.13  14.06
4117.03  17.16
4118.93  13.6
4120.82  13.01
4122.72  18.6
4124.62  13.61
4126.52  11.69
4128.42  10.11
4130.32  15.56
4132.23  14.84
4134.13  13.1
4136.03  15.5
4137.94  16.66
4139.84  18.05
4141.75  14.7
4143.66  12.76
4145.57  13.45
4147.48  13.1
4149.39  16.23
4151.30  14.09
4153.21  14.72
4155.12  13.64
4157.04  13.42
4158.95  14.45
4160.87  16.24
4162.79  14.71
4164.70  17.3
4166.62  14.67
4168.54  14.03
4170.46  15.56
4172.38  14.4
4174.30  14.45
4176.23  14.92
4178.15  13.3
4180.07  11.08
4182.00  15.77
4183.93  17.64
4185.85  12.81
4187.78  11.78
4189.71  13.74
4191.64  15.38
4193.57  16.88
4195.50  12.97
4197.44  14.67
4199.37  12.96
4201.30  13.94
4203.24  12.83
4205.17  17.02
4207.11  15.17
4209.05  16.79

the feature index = 1.17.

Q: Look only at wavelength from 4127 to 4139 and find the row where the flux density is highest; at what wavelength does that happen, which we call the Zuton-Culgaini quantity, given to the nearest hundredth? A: 4137.94 Angstrom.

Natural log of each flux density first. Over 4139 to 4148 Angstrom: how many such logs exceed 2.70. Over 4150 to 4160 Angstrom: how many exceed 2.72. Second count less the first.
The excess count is -1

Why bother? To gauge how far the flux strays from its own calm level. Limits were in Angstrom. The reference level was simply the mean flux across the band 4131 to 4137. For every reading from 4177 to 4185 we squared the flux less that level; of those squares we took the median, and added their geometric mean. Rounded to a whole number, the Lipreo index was 10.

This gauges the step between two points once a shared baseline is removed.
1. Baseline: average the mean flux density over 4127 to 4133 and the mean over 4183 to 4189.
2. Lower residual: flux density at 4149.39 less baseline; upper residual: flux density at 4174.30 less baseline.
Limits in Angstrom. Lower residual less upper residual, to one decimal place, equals 1.8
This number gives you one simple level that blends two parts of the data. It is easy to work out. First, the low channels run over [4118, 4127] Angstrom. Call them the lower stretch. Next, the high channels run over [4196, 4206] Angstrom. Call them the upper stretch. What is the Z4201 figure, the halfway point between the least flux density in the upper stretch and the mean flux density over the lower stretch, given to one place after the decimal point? 13.5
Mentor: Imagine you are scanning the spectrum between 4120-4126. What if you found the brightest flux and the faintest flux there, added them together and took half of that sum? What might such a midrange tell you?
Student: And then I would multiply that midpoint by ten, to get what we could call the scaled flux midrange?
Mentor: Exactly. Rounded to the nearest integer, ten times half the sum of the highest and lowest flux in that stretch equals 158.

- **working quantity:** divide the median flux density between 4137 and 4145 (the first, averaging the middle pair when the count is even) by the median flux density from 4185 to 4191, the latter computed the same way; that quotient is 1.22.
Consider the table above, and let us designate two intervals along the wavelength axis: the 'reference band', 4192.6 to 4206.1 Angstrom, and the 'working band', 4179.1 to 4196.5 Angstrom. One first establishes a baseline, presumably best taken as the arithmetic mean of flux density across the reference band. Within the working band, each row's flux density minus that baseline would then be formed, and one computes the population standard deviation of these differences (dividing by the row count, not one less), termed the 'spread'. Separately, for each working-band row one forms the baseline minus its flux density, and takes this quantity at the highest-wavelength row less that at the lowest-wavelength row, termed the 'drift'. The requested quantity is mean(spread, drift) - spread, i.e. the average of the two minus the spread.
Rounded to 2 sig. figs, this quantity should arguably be -2.0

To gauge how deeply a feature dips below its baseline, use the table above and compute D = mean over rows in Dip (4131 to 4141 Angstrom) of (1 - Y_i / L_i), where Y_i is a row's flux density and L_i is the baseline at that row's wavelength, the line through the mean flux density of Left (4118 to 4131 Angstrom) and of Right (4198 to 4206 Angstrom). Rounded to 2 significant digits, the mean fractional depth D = -0.13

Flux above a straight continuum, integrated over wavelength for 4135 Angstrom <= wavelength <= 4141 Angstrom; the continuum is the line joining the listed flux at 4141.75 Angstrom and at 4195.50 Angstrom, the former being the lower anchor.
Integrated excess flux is 11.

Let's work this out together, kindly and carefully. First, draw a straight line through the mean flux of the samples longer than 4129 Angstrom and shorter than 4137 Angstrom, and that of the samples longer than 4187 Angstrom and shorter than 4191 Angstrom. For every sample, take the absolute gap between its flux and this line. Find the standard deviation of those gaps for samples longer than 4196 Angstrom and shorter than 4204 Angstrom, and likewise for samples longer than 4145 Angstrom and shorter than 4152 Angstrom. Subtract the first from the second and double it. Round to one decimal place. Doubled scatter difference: 0.1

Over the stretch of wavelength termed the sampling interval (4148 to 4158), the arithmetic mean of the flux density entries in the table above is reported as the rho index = 14.4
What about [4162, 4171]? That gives 15.3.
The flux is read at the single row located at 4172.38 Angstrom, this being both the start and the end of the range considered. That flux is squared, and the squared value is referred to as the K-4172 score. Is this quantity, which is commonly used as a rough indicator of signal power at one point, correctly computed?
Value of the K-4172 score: 207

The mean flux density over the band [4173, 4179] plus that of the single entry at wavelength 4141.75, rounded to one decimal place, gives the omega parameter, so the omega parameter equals 28.9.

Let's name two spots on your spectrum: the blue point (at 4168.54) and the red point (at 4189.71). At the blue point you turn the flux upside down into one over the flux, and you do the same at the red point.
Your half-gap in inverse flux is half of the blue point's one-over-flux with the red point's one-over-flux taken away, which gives -0.001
